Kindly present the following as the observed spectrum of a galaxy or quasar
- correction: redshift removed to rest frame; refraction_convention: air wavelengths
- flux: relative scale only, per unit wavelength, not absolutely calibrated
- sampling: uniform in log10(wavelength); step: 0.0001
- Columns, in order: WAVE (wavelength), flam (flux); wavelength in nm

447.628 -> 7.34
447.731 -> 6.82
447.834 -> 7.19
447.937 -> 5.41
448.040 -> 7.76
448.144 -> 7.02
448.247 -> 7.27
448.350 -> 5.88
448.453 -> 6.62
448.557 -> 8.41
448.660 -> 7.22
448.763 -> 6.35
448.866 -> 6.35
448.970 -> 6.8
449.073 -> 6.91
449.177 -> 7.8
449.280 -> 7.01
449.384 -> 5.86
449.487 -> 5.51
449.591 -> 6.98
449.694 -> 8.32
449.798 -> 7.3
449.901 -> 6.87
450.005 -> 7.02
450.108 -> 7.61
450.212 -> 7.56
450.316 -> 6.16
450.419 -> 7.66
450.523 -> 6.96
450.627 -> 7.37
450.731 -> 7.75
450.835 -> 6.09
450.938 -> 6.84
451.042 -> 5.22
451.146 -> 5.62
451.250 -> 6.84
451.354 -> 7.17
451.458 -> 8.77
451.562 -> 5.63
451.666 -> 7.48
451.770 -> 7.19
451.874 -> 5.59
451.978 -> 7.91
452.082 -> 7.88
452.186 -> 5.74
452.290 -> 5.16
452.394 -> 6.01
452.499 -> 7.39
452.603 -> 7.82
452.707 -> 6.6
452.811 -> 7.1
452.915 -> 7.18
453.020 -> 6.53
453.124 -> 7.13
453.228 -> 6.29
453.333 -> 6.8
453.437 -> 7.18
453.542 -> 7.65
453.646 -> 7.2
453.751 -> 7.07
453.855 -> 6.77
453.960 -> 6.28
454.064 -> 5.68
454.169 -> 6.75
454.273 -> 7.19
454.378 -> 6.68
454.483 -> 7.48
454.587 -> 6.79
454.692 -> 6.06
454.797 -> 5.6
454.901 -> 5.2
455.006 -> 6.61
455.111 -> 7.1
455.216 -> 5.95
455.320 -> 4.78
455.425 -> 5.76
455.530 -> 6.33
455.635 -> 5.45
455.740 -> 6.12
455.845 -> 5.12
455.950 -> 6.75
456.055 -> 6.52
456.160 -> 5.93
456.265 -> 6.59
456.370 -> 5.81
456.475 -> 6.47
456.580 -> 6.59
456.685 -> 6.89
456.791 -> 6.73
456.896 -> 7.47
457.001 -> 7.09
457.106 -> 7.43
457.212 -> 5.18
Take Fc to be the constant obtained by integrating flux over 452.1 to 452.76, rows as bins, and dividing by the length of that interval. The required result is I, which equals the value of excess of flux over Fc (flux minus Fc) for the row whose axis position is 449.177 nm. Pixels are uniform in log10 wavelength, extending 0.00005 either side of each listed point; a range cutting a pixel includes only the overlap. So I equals 1.3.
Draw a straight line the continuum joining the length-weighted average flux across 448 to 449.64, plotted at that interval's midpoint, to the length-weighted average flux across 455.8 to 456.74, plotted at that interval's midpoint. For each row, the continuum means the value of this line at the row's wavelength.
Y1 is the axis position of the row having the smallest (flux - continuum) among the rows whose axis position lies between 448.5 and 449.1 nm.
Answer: 448.763 nm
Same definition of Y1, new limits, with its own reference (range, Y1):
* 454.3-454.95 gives 454.901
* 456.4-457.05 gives 456.475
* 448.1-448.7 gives 448.350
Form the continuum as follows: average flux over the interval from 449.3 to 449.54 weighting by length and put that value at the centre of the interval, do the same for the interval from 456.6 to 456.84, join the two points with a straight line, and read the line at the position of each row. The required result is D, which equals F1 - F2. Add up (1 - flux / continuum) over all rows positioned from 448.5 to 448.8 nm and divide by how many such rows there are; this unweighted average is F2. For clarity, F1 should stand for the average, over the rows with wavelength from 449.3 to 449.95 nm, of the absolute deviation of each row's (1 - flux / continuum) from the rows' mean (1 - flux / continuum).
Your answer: 0.40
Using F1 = 0.12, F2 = -0.27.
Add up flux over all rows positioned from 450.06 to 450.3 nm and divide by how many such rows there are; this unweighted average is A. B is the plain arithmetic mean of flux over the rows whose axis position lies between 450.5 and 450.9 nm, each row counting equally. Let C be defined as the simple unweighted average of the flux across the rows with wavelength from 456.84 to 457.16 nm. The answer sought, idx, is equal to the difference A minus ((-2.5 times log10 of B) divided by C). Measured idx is 7.9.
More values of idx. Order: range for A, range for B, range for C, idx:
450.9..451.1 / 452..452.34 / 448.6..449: 6.3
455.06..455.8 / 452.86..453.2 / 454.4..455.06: 6.3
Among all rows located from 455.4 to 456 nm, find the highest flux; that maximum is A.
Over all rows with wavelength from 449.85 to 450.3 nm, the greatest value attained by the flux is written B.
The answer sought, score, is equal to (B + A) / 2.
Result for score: 7.18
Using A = 6.75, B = 7.61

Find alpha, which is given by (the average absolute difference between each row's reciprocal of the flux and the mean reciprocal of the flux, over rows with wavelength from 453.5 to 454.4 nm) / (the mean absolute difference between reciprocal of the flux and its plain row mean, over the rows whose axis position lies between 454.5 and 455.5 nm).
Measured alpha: 0.6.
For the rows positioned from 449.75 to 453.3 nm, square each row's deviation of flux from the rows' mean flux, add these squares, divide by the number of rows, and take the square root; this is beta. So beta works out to 0.85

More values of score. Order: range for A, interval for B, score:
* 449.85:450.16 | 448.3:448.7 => 8.01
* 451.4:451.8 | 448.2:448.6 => 8.59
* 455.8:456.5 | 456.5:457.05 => 7.11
